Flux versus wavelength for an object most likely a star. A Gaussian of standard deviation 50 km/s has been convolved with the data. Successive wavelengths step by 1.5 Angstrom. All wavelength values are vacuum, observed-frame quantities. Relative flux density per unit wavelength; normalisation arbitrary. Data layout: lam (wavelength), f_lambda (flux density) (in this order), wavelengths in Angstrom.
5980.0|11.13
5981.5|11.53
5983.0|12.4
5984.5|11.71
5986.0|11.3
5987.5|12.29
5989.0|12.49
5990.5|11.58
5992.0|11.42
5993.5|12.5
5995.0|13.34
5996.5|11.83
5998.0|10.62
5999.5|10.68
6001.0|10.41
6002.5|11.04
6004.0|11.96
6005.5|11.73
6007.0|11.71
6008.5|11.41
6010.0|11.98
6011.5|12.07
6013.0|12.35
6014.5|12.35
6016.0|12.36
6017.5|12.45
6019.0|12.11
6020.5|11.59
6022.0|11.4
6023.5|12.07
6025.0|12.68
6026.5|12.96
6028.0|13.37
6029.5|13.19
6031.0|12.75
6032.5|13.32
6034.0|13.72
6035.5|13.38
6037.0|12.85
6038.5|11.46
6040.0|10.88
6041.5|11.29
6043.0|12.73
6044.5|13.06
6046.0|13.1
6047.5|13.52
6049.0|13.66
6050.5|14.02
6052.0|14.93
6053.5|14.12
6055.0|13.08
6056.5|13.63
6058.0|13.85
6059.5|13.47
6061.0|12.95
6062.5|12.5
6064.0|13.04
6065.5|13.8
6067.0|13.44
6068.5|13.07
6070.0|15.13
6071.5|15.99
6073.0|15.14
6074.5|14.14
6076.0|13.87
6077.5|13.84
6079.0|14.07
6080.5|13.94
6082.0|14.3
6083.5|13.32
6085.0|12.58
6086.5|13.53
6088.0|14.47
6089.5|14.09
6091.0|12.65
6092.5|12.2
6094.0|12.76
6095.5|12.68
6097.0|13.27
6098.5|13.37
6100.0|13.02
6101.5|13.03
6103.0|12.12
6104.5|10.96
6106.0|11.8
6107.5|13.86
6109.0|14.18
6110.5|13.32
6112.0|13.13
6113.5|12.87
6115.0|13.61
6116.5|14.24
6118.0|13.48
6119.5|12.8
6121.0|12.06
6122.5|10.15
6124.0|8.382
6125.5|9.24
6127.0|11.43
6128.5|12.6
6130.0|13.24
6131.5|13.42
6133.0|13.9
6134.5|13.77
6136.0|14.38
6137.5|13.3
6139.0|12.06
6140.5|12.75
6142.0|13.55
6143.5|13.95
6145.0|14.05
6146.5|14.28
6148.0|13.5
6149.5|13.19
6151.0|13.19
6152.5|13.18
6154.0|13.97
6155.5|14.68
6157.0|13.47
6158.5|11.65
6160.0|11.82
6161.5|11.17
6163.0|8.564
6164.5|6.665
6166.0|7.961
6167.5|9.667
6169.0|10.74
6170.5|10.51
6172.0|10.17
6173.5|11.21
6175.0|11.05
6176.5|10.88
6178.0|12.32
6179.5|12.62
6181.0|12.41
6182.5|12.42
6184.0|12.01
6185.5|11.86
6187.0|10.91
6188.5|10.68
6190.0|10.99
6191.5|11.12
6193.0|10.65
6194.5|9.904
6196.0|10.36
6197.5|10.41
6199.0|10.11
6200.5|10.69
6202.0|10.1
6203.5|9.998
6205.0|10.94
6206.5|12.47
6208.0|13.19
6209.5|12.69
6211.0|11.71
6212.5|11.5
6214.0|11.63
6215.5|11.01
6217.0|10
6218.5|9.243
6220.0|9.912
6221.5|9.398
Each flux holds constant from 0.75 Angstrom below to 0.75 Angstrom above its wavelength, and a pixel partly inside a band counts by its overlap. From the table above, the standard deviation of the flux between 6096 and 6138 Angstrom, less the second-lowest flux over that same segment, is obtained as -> -7.8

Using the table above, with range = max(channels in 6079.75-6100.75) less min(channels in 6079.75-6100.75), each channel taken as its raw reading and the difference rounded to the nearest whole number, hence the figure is 2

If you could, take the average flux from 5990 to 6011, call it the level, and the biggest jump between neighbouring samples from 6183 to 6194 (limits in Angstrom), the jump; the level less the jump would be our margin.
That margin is 10.6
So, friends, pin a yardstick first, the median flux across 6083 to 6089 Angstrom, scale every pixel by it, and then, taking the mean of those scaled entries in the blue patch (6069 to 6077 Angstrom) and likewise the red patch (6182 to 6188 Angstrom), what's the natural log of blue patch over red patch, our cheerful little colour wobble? 0.23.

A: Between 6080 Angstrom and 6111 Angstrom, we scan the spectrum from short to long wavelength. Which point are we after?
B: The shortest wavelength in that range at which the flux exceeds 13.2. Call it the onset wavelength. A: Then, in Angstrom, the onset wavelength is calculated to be 6080.5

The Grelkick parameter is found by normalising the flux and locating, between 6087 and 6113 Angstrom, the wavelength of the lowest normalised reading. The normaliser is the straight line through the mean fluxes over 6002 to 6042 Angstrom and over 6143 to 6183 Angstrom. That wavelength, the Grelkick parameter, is 6104.5 Angstrom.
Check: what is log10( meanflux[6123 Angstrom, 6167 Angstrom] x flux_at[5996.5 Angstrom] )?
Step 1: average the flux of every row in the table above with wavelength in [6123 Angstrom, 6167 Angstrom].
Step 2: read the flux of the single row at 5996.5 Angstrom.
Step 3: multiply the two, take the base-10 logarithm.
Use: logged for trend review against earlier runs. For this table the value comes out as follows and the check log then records 2.16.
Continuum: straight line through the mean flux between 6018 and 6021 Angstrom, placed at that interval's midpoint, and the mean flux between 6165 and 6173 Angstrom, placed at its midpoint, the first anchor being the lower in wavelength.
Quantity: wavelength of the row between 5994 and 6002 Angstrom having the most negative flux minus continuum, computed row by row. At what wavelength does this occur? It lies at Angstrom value 6001.0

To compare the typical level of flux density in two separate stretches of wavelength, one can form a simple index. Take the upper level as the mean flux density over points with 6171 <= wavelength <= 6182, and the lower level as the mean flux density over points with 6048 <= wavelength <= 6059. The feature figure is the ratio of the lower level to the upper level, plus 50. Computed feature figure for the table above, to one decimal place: 51.2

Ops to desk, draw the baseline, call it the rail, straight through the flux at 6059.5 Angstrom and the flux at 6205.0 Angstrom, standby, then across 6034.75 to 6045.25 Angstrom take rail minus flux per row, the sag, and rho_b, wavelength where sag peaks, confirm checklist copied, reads 6040.0 Angstrom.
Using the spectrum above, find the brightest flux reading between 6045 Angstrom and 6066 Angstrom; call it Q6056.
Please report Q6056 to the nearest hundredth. 14.93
